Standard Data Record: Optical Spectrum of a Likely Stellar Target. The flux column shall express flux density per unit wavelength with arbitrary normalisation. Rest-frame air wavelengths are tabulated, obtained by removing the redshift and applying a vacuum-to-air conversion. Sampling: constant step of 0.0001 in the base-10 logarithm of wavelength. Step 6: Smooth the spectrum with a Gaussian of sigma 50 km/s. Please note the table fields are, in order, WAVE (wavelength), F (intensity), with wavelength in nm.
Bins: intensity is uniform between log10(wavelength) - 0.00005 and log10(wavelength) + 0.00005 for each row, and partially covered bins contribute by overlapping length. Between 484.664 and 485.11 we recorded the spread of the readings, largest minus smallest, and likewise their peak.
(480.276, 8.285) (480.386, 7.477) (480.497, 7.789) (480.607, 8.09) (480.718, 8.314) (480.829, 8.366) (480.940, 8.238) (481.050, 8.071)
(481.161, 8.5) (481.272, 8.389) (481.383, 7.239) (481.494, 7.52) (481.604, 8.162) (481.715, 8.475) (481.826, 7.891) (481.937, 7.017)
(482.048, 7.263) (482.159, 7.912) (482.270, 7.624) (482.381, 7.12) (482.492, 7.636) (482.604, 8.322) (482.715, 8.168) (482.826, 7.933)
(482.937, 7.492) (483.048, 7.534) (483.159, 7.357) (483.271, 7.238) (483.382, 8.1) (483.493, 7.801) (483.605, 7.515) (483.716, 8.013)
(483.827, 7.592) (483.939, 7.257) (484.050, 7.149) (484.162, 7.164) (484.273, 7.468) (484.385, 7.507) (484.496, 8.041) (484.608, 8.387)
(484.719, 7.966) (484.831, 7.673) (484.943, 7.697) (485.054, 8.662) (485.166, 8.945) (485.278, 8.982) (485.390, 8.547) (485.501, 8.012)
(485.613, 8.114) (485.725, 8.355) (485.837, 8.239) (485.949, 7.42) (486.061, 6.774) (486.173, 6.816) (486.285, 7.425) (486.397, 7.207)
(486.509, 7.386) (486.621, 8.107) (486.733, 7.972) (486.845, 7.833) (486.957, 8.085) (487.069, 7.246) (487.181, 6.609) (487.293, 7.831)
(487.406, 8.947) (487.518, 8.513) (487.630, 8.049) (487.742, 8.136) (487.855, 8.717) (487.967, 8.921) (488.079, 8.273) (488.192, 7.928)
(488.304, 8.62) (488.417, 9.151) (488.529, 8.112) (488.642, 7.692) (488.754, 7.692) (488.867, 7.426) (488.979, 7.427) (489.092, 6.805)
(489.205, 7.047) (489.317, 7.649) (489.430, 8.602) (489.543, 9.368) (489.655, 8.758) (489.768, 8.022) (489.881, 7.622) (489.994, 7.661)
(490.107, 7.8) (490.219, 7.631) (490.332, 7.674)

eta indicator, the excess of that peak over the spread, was 7.67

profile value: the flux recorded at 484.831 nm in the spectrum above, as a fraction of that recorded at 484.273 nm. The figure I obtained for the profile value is 1.03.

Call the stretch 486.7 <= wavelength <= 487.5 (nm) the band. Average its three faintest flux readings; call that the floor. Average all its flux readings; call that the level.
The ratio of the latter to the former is 1.08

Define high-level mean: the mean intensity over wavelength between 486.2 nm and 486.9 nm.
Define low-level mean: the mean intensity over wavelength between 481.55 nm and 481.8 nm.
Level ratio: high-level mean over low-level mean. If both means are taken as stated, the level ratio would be 0.92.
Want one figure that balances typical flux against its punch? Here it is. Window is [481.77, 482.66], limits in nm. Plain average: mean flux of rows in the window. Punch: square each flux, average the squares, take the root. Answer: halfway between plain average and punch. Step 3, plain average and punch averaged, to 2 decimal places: 7.60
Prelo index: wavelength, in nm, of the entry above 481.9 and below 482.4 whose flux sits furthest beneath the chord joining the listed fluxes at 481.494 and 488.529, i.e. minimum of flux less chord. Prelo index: 481.937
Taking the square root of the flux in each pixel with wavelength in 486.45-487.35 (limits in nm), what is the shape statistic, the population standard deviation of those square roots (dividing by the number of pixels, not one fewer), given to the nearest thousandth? 0.089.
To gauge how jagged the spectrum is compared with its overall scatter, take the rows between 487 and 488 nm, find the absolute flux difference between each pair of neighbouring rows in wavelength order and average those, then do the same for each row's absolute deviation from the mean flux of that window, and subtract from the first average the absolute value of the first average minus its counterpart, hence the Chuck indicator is 0.59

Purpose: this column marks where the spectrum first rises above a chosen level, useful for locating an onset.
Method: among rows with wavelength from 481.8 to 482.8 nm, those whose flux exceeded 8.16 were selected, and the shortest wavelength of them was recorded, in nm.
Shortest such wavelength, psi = 482.604 nm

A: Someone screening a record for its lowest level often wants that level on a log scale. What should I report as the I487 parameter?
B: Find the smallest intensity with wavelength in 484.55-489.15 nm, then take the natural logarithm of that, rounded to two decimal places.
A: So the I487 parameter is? 1.89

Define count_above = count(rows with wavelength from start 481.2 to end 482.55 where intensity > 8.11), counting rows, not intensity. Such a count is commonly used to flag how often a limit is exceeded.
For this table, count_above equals 3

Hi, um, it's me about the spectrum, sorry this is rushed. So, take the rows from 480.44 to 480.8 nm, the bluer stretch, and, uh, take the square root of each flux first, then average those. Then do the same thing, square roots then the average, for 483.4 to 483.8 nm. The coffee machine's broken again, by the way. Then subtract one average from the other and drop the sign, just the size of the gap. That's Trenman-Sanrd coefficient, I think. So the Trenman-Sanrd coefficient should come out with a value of 0.05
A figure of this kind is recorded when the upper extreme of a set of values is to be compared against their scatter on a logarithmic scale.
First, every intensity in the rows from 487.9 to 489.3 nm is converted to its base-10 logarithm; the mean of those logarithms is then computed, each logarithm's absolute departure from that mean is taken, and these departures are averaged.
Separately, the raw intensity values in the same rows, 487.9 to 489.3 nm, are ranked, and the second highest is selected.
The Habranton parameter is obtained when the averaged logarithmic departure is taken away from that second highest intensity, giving 8.9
